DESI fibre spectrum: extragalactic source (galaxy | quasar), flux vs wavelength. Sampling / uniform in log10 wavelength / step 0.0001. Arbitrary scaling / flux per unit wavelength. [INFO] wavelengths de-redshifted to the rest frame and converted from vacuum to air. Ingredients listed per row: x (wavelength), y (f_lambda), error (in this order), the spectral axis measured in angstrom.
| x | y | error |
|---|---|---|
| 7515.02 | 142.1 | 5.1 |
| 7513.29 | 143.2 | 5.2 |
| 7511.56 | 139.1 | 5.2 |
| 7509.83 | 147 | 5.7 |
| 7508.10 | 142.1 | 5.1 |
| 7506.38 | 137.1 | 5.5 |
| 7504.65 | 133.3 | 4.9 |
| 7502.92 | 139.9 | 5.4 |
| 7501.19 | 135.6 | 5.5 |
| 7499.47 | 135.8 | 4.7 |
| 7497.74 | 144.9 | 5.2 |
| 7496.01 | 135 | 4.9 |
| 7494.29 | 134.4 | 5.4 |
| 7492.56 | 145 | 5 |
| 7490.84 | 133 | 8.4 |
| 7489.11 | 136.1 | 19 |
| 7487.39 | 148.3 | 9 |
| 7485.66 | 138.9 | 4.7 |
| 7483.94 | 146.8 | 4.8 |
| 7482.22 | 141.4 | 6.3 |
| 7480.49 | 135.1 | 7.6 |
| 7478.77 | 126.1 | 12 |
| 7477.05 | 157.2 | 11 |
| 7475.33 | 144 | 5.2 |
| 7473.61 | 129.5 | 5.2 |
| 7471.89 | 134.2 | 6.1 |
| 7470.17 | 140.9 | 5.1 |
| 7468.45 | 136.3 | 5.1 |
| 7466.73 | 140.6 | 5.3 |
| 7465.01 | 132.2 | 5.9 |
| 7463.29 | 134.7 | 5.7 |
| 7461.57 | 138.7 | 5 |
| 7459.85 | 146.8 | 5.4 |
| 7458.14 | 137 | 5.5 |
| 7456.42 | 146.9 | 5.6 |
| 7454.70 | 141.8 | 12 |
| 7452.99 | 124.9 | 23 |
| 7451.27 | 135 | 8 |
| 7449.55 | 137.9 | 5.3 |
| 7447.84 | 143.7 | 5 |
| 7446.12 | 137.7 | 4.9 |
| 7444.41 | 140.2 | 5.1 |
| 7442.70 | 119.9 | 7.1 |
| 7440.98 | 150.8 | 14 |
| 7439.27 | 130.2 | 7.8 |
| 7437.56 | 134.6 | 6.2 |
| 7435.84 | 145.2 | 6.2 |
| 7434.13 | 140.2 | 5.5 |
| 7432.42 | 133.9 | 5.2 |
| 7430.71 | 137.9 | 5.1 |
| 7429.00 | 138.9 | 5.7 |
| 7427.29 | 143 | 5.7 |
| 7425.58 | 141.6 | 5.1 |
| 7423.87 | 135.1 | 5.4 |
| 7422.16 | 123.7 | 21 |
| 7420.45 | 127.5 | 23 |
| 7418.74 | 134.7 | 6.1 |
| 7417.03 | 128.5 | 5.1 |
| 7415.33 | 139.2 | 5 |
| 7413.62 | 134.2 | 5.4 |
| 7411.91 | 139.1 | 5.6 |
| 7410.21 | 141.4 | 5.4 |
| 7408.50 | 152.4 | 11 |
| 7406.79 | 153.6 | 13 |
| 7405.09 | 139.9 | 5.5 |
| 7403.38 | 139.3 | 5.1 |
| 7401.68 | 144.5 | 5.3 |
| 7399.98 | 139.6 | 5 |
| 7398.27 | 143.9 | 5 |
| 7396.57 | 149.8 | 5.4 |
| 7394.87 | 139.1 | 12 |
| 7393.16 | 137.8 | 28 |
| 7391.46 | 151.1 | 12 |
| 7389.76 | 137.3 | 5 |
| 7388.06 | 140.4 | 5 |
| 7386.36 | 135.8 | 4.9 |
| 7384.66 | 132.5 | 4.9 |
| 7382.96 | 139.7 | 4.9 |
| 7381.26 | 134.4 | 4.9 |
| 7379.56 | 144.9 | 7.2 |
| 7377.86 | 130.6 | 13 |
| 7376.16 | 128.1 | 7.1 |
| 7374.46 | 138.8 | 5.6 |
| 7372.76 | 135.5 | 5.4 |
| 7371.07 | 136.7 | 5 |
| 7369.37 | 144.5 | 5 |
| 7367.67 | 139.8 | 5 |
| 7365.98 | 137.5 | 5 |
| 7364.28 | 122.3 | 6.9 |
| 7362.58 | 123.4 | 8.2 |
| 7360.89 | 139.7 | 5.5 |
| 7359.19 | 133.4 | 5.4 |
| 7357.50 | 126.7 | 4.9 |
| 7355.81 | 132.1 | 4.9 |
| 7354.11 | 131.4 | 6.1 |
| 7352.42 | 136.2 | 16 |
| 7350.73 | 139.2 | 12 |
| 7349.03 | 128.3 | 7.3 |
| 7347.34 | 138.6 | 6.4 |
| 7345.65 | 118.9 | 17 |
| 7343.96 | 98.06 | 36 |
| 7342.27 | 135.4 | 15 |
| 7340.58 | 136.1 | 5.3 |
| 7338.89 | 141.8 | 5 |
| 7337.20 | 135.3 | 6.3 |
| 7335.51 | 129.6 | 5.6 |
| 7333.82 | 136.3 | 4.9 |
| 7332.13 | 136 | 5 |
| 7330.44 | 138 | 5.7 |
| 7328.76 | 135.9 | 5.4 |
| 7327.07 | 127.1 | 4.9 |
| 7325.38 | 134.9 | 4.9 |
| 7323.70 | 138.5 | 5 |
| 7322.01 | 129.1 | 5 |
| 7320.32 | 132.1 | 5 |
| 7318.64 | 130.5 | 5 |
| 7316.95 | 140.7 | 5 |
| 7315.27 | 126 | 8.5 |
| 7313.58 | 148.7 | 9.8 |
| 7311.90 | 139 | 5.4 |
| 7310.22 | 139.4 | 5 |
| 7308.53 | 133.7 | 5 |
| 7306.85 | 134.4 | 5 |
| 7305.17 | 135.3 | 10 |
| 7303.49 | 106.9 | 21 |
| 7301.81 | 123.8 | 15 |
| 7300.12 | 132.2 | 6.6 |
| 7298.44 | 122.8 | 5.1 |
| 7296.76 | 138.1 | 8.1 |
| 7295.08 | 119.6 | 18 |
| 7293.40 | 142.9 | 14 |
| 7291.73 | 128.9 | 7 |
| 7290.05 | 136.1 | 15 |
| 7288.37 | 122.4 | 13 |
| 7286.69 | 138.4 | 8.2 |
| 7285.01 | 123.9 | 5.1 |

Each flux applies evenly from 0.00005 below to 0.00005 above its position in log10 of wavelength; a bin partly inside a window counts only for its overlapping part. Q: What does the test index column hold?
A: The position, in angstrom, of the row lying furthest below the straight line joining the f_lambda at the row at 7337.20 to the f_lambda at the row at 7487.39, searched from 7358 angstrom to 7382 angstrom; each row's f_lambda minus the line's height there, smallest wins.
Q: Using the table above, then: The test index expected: 7364.28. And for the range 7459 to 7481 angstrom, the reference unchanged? 7478.77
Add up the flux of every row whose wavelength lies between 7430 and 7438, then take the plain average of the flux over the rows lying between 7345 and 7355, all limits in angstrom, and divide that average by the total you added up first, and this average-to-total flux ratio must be 0.191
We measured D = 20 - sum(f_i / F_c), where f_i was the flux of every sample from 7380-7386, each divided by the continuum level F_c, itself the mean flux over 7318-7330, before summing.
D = 16.9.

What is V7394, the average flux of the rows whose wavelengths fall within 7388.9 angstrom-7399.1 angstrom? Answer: 143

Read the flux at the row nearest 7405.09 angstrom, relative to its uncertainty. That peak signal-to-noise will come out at 25.4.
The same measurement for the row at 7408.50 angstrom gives 13.9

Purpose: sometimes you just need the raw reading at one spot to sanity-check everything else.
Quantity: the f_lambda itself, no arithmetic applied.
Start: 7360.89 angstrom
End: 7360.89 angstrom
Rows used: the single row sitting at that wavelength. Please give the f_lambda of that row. 139.7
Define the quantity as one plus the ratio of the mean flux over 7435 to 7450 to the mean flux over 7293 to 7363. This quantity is 2.044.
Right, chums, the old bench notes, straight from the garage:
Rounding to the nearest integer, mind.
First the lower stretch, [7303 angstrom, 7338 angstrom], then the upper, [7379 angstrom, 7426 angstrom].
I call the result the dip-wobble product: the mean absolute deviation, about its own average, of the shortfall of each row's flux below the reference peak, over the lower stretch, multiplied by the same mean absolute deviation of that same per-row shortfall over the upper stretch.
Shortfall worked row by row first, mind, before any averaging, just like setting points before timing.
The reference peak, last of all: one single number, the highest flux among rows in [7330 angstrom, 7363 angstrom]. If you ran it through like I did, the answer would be 27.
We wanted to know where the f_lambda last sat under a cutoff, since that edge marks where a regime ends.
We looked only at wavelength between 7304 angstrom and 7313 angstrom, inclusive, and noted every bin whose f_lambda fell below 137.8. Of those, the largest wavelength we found 7308.53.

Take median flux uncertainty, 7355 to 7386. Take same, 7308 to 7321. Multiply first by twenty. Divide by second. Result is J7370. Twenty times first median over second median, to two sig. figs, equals 21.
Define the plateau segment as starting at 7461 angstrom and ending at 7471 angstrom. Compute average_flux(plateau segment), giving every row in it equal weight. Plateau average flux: 137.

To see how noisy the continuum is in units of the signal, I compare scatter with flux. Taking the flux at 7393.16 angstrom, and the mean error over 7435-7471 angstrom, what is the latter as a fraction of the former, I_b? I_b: 0.0529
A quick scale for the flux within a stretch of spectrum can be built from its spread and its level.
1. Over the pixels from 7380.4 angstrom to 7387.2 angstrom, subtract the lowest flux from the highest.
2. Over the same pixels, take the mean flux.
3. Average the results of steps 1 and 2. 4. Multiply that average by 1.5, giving 107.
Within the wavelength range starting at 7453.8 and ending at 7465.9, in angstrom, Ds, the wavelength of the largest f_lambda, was 7456.42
